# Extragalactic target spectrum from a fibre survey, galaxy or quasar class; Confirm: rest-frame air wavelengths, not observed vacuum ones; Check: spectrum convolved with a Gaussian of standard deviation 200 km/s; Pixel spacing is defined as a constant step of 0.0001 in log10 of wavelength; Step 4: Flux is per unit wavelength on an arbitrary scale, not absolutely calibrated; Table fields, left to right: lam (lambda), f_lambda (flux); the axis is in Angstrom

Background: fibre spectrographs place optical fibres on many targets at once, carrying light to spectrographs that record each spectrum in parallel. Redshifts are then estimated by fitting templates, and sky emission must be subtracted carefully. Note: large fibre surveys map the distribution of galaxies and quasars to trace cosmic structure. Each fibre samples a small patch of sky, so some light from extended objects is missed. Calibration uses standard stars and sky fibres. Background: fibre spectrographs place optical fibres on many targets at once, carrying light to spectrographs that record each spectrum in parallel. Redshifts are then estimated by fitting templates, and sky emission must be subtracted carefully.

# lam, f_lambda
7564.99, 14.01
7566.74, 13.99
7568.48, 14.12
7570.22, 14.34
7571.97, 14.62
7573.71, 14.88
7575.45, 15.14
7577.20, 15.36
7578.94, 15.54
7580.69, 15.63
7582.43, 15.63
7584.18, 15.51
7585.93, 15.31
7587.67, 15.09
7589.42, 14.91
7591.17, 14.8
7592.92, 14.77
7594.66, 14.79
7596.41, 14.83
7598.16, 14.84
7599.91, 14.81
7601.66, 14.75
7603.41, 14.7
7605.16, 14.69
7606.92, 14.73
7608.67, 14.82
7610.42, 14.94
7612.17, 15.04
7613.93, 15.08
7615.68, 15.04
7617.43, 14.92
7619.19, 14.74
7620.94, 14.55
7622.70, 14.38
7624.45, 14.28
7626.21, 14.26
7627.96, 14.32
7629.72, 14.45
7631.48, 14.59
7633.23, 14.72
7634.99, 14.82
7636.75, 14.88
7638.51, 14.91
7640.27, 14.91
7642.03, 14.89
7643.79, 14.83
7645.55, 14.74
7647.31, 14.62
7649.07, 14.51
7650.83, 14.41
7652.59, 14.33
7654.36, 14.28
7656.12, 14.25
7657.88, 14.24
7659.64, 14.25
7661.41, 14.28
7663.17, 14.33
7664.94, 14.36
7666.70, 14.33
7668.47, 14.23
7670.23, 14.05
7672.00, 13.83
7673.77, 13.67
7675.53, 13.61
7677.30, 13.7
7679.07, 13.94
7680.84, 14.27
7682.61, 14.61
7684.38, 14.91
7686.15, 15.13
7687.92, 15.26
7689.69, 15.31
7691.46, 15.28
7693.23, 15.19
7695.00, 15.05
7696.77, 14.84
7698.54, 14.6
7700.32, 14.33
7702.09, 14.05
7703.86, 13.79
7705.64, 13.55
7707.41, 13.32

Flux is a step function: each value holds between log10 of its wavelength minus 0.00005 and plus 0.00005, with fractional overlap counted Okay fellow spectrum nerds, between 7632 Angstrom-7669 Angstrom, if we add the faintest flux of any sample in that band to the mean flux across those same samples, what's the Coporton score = 28.8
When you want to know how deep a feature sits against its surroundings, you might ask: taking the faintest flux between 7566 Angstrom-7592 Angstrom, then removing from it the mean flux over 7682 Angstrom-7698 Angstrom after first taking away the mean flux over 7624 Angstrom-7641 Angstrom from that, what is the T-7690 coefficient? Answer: 13.5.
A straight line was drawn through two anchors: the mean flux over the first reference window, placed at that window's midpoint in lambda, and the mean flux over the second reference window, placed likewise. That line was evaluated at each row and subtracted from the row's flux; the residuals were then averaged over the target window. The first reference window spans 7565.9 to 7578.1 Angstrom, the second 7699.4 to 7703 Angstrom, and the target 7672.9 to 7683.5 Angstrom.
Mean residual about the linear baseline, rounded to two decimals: -0.30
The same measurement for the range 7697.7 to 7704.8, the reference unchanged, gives 0.00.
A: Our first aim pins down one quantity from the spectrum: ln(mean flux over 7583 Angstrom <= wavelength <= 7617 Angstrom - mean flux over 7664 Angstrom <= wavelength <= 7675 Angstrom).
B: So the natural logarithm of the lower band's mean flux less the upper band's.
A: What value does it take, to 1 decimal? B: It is -0.2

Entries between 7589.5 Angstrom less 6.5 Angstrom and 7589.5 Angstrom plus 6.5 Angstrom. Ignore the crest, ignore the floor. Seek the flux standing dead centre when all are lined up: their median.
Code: 14.9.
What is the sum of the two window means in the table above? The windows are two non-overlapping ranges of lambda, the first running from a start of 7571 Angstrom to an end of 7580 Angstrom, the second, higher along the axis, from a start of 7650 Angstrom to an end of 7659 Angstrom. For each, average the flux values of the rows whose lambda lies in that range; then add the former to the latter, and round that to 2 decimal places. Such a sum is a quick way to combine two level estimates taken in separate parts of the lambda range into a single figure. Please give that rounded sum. 29.41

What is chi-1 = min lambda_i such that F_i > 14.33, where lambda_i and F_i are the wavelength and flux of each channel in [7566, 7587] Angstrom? 7570.22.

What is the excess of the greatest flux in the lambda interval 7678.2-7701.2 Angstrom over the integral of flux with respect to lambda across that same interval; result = -326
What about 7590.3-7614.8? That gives -348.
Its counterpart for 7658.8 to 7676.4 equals -234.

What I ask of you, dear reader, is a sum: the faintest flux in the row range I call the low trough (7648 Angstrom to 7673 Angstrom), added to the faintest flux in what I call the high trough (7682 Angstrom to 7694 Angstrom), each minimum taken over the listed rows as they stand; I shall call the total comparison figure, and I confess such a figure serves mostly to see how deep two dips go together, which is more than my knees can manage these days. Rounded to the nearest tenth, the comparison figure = 28.4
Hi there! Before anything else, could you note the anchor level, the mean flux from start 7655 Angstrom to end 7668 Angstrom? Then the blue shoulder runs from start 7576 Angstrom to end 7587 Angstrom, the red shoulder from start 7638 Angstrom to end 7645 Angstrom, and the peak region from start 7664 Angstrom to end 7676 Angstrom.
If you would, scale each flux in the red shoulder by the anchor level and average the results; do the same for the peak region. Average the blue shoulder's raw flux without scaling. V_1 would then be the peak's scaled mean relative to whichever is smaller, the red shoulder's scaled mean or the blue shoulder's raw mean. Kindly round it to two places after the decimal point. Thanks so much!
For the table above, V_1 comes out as 0.94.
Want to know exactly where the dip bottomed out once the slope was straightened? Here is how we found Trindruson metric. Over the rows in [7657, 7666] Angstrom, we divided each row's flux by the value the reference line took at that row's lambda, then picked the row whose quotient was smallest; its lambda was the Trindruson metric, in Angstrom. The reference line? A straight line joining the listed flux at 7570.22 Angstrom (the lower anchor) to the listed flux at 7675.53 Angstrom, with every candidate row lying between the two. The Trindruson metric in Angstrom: 7657.88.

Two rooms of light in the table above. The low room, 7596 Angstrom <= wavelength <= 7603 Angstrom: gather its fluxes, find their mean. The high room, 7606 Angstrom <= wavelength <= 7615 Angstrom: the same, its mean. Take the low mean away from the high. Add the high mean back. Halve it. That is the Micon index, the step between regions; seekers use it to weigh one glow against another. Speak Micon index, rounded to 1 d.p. 7.5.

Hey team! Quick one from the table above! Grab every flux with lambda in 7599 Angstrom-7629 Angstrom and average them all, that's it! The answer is 14.7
